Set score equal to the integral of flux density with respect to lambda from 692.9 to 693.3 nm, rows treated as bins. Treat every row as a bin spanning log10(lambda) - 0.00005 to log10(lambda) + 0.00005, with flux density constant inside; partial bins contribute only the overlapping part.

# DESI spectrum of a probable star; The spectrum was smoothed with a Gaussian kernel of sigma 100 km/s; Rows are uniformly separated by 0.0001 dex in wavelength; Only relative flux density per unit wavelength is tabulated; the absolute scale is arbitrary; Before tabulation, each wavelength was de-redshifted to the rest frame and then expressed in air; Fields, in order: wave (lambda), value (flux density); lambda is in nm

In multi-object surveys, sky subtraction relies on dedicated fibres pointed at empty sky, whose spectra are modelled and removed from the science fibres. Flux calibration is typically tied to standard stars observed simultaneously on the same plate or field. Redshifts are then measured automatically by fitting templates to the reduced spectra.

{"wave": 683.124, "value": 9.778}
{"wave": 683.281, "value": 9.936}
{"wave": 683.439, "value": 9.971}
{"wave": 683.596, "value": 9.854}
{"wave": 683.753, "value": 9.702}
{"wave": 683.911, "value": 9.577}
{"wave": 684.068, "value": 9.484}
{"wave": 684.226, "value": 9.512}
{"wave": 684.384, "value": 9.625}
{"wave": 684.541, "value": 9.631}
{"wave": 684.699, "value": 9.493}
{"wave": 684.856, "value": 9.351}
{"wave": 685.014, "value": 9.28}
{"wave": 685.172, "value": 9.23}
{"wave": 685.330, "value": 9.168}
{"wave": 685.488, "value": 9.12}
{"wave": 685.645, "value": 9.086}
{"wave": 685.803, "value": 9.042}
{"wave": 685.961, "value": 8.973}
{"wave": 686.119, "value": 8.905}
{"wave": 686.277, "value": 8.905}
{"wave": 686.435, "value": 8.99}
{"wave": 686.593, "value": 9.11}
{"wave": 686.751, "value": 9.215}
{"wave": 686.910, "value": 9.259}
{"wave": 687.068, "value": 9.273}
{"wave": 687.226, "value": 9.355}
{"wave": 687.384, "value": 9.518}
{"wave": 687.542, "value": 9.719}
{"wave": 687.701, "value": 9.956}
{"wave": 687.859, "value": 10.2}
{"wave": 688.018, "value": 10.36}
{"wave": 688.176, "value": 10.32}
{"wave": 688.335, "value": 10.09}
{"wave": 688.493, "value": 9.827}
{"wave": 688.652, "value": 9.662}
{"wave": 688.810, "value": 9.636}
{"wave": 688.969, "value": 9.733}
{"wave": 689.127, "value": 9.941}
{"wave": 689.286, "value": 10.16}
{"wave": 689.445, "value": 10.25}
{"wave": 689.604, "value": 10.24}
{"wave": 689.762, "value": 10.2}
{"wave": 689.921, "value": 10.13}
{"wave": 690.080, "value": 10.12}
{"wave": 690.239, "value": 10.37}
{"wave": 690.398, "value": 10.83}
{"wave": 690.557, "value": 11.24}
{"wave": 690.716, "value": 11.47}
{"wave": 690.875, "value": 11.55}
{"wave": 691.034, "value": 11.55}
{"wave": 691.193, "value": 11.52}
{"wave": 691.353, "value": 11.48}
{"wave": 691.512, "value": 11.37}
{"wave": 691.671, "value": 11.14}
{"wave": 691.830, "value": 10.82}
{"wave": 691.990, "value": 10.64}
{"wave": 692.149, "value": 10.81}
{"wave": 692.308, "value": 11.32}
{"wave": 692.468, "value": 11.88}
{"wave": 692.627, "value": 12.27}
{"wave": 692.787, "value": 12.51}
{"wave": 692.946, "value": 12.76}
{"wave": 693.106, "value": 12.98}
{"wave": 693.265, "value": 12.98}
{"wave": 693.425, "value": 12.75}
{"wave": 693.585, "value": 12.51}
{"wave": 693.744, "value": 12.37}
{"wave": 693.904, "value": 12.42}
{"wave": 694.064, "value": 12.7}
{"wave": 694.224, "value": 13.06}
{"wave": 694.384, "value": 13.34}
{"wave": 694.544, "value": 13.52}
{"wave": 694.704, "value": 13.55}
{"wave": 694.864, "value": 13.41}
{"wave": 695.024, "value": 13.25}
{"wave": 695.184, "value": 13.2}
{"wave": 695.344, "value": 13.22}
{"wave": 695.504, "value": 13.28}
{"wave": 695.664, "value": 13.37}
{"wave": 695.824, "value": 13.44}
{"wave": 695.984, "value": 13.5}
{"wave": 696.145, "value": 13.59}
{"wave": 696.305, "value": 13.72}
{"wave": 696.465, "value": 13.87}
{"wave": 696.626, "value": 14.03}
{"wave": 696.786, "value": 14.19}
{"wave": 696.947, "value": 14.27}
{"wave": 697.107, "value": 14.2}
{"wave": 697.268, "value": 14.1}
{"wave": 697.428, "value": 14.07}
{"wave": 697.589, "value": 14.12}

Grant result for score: 5.2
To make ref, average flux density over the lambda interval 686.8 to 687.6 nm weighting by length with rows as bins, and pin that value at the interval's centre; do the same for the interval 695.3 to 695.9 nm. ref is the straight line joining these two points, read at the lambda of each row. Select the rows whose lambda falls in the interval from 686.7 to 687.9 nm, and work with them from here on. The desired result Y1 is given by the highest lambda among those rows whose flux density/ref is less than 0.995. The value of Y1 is 687.226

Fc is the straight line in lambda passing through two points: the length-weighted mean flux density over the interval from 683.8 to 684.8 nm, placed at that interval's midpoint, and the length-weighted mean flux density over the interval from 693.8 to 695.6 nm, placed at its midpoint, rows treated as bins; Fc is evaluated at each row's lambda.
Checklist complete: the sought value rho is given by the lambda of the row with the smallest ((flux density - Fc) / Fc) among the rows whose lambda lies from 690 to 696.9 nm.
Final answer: 691.990 nm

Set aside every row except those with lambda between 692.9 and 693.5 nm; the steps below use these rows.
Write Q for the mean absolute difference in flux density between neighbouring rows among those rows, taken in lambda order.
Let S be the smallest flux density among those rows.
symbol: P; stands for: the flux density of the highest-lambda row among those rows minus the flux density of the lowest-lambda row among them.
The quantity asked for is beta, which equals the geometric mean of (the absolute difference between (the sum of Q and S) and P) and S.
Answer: 12.8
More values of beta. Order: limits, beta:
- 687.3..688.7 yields 9.5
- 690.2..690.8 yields 10.0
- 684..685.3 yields 9.4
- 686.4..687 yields 8.9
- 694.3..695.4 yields 13.3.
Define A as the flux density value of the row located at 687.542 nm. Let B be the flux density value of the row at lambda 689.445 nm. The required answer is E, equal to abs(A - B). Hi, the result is 0.5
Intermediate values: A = 9.719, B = 10.25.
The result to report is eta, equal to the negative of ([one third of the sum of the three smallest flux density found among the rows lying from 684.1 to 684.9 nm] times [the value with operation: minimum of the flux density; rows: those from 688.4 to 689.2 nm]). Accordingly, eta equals -91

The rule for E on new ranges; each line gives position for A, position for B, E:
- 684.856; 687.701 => 0.6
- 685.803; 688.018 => 1.3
